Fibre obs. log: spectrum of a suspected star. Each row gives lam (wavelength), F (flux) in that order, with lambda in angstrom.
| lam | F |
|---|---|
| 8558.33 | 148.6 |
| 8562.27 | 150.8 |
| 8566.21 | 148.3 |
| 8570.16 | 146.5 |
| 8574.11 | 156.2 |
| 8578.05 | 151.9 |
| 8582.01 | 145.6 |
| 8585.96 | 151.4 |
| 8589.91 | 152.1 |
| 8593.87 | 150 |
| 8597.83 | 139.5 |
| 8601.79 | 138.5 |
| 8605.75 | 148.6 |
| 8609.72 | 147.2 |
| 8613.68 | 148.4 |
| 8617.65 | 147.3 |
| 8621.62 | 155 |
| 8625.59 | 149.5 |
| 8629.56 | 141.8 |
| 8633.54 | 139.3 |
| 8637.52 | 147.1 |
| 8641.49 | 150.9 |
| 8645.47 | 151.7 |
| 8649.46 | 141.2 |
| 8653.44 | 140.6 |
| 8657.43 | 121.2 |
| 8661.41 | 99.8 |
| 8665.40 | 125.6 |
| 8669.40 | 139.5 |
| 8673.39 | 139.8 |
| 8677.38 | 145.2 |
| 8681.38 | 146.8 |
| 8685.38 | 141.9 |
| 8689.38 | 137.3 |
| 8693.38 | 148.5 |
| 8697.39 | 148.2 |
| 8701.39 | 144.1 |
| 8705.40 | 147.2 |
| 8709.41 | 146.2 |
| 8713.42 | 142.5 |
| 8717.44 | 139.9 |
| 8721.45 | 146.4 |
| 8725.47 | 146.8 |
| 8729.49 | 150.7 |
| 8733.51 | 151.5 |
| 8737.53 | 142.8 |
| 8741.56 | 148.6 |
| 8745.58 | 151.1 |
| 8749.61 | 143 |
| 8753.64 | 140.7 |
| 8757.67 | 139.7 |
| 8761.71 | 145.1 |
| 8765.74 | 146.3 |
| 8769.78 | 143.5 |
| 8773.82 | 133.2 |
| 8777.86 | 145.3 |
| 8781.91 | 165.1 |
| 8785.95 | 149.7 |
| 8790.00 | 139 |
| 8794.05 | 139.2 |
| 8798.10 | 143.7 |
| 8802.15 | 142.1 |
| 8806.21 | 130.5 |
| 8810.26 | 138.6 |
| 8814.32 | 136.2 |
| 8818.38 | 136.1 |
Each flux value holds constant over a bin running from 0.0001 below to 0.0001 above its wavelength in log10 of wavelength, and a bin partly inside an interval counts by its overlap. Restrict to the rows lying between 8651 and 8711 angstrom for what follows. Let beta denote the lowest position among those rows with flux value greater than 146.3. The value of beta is 8681.38 angstrom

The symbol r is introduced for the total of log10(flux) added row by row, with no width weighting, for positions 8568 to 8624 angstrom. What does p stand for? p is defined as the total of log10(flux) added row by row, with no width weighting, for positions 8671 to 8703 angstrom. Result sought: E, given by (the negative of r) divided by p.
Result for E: -1.8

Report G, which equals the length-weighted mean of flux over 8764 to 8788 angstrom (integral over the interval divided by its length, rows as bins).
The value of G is 147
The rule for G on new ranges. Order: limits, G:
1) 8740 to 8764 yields 145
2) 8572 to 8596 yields 151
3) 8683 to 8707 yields 145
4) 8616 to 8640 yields 147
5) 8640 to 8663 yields 134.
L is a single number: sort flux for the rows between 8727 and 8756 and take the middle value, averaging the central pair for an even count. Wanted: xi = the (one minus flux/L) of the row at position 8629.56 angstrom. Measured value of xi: 0.05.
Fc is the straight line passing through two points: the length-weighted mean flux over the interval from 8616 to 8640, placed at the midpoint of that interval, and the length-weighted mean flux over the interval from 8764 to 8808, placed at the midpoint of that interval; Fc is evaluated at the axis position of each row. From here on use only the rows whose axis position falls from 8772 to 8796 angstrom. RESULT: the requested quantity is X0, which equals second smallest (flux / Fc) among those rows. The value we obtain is 0.970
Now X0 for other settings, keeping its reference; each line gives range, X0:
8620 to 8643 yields 0.966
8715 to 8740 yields 0.989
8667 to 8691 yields 0.956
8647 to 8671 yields 0.829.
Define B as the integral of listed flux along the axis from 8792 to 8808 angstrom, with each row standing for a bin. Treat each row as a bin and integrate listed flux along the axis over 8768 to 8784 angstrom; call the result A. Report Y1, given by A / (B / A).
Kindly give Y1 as 2482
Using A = 2349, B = 2224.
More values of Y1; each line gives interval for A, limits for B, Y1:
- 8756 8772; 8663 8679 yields 2418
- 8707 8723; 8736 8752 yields 2260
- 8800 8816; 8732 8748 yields 2023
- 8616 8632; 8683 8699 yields 2441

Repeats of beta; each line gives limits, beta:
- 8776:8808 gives 8781.91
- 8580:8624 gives 8585.96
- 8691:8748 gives 8693.38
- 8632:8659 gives 8637.52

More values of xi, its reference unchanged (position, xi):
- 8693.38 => 0.00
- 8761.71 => 0.02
